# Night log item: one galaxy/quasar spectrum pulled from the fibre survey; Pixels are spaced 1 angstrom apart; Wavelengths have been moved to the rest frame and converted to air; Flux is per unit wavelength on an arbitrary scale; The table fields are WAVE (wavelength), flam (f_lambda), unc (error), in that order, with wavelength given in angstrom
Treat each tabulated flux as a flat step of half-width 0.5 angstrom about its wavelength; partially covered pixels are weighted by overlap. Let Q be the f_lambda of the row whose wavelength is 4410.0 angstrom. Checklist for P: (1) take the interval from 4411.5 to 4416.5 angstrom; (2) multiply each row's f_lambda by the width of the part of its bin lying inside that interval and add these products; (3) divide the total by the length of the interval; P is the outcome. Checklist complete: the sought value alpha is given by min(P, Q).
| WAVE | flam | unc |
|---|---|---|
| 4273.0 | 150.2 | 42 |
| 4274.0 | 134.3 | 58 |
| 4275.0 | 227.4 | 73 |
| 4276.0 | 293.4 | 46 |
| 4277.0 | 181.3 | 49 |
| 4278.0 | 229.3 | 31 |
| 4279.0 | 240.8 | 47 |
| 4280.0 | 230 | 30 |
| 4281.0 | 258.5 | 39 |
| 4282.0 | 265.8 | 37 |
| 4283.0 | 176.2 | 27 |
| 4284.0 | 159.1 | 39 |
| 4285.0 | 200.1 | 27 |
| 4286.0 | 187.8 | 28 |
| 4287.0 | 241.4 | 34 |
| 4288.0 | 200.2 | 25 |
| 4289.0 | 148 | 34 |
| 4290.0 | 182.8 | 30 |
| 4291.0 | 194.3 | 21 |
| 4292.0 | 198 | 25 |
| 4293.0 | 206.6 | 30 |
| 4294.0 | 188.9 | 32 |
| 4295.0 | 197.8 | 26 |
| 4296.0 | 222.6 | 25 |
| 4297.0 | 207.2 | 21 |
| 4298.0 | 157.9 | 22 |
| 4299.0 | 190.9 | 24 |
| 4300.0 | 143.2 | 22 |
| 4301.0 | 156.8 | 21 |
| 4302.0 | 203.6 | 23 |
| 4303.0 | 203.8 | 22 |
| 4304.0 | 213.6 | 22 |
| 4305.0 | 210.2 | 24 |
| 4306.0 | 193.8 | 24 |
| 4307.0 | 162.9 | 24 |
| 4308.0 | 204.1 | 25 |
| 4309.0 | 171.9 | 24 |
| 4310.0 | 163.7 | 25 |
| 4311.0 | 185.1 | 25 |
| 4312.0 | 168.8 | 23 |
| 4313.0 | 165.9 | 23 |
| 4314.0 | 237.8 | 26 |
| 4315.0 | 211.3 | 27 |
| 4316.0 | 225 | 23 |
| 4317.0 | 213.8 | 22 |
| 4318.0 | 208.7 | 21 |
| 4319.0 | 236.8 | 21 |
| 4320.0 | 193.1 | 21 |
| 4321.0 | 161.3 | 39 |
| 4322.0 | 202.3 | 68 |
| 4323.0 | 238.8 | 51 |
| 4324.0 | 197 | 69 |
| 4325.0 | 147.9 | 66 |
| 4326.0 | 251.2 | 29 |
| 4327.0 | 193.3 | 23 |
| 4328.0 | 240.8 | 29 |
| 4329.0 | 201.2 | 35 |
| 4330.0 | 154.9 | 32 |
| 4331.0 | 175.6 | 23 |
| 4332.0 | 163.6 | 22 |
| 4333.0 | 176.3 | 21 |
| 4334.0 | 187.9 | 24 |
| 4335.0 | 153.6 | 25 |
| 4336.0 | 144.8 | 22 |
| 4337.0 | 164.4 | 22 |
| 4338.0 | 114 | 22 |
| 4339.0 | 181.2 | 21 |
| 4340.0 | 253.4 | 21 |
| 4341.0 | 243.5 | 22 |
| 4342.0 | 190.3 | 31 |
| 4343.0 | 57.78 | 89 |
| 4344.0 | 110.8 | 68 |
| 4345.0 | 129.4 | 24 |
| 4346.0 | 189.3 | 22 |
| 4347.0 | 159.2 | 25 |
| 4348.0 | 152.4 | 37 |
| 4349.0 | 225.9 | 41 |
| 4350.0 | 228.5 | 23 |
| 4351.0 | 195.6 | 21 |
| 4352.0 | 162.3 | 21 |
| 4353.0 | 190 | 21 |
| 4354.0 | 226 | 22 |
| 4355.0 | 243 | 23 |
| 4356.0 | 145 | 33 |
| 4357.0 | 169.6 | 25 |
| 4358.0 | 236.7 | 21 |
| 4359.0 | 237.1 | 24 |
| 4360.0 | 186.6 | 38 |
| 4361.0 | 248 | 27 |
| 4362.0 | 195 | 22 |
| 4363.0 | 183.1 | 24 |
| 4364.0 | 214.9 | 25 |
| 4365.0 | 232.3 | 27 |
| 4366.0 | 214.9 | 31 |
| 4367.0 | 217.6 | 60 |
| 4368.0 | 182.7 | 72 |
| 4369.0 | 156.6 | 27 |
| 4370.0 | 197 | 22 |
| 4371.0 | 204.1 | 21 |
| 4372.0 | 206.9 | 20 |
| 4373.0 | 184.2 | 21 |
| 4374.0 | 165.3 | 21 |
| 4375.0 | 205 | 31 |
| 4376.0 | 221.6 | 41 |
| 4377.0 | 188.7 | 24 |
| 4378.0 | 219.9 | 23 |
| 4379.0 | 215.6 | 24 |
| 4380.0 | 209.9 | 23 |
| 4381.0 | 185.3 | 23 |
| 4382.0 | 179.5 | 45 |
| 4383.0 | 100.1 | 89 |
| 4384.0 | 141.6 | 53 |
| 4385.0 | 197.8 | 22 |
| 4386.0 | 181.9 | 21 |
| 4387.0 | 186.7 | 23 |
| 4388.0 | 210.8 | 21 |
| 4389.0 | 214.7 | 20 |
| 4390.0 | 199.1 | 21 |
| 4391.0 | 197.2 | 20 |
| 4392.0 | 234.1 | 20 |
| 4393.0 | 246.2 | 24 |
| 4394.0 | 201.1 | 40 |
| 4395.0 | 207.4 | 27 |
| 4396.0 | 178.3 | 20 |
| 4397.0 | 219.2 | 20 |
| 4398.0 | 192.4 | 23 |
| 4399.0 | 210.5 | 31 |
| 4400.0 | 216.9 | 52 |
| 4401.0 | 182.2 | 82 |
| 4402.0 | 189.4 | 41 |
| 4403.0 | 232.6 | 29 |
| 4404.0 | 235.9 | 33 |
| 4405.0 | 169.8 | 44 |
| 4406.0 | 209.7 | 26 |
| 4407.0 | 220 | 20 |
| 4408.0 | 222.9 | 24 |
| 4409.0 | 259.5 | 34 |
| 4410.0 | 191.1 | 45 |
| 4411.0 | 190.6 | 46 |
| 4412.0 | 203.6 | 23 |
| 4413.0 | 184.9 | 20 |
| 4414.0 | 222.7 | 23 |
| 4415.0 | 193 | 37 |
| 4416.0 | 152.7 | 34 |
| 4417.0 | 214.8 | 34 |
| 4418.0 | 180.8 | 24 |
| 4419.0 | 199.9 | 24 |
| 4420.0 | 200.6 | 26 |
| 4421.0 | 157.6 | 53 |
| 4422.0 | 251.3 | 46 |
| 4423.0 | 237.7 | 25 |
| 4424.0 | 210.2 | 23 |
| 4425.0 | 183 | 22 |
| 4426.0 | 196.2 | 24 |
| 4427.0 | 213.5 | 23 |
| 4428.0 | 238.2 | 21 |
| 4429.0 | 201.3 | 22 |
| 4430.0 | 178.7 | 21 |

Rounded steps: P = 191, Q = 191.1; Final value 191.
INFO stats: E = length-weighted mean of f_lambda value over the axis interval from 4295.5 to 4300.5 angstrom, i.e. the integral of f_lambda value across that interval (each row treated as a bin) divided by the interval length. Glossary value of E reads 184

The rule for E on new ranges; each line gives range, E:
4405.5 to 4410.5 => 221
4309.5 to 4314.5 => 184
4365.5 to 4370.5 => 194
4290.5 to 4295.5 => 197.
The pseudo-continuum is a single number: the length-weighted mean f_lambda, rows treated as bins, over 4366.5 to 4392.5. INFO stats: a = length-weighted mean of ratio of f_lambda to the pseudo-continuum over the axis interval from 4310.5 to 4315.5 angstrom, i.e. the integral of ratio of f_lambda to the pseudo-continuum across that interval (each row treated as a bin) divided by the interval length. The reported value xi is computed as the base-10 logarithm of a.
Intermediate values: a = 1.01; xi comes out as 0.00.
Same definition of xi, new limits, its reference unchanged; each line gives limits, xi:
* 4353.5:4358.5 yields 0.03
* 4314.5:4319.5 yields 0.06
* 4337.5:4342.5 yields 0.01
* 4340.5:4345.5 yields -0.12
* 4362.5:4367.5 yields 0.04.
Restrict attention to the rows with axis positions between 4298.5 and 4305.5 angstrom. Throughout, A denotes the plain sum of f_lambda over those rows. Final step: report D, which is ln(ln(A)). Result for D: 1.97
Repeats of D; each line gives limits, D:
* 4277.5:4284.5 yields 2.00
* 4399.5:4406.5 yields 1.98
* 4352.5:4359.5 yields 1.98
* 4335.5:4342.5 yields 1.97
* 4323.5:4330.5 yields 1.98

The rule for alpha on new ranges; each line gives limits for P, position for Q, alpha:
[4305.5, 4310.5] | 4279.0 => 179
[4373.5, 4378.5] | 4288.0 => 200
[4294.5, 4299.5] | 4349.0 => 195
